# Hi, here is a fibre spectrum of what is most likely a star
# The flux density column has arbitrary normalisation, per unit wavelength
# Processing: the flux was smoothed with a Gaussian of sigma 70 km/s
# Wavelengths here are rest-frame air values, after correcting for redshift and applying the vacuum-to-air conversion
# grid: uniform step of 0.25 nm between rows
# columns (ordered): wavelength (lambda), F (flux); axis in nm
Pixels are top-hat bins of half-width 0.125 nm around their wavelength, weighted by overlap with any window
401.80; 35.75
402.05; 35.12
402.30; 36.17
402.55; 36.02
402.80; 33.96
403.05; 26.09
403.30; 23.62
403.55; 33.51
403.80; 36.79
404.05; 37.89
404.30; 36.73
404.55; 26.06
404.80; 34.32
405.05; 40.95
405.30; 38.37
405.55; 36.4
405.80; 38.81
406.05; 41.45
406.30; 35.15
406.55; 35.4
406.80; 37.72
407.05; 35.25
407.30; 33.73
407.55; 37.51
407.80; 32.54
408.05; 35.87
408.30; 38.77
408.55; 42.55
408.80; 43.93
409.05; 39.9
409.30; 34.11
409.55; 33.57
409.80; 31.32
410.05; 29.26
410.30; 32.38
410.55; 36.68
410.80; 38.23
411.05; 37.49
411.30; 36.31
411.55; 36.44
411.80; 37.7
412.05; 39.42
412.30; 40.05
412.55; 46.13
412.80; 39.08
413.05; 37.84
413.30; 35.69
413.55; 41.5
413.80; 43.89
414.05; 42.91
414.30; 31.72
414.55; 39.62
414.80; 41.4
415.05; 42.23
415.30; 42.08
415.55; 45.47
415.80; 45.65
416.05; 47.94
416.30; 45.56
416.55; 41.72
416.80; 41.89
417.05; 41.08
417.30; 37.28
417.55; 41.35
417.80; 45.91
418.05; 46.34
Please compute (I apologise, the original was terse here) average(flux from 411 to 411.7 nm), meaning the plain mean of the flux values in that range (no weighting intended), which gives 37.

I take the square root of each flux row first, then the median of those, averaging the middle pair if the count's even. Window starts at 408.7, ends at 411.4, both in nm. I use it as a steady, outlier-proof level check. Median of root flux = 6.026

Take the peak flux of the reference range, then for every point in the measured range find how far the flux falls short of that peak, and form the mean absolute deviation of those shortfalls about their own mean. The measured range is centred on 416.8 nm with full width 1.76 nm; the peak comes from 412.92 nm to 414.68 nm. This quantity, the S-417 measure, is 2.5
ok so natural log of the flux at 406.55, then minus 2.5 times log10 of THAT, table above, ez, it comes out -1.38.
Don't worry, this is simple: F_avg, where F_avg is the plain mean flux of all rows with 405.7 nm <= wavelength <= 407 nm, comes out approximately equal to 38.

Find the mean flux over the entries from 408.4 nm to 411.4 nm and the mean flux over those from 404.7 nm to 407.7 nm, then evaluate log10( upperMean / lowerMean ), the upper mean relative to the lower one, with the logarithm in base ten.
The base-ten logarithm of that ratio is -0.01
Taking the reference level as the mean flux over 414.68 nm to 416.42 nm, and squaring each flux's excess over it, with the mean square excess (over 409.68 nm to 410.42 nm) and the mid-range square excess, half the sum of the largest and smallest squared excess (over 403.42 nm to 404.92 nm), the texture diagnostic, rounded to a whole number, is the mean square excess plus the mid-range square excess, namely 368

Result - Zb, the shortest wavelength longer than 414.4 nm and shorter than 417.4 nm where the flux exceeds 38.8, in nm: 414.55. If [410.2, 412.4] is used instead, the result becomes 412.05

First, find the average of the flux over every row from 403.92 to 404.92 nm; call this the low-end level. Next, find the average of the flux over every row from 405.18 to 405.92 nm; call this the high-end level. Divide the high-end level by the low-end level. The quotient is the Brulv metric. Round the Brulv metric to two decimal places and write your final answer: 1.12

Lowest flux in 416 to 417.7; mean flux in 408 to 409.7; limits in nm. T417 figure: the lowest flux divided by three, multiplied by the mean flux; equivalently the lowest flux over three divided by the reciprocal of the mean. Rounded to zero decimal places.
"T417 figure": 477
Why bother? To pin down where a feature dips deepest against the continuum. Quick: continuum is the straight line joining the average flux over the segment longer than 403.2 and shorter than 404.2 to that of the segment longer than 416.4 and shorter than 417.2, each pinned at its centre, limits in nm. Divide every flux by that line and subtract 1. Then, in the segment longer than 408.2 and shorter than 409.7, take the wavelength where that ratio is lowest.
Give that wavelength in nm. 409.55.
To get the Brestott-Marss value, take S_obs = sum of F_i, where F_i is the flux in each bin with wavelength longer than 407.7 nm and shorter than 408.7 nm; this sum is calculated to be 150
